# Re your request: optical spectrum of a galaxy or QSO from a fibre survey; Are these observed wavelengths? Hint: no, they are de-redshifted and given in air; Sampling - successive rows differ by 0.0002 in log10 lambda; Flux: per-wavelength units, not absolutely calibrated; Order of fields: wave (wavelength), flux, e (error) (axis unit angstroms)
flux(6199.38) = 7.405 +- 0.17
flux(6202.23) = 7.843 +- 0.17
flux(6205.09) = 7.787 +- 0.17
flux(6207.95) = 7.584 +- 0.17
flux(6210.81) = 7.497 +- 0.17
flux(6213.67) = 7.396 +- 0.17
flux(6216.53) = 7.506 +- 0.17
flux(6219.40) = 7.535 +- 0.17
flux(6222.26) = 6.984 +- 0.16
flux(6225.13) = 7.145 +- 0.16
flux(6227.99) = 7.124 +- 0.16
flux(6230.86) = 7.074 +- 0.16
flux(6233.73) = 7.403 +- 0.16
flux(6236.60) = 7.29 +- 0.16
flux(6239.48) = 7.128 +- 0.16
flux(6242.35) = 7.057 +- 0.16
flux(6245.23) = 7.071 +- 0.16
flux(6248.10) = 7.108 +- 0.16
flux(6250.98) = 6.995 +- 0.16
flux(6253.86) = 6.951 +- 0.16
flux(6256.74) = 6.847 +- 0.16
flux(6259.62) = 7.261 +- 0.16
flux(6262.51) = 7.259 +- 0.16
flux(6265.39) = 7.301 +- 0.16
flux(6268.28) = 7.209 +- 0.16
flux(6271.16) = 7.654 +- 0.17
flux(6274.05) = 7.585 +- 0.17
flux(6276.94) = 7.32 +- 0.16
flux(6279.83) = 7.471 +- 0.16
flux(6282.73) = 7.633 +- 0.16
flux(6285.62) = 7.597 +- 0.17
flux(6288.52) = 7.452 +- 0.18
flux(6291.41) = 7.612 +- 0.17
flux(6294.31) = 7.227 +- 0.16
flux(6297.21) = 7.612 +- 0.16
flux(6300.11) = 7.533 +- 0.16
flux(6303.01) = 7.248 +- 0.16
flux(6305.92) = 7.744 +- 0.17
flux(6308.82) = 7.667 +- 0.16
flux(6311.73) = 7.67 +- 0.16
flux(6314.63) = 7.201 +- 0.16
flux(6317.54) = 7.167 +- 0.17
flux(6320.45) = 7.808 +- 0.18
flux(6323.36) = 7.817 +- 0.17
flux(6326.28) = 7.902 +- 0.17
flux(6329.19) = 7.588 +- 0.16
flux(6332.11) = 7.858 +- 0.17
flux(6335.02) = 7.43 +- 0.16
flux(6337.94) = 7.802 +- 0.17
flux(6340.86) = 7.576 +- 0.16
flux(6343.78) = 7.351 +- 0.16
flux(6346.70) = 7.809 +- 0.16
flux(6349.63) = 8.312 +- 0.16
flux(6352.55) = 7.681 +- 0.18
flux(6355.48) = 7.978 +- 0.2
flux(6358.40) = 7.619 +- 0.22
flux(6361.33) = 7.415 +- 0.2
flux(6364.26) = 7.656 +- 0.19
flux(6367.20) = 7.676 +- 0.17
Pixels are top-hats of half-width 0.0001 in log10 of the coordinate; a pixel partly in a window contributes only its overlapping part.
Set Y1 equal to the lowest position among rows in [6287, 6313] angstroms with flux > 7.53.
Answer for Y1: 6291.41 angstroms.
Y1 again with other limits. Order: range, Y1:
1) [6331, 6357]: 6332.11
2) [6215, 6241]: 6219.40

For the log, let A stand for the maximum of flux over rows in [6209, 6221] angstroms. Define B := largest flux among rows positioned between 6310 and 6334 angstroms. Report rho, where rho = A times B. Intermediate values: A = 7.535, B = 7.902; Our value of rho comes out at 59.5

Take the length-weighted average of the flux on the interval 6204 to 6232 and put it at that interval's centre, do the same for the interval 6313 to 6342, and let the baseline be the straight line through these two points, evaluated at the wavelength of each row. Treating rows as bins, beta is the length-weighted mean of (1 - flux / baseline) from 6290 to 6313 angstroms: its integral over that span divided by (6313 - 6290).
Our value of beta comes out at 0.002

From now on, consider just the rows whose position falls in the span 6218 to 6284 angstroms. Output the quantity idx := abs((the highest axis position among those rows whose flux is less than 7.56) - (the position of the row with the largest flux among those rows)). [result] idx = 8.7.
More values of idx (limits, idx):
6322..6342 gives 8.7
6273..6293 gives 5.8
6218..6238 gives 17.2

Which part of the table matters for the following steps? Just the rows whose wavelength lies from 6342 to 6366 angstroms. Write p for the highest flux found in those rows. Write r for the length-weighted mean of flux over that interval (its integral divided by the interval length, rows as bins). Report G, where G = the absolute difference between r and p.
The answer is 0.59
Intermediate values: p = 8.312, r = 7.72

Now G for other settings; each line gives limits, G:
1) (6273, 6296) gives 0.15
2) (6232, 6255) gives 0.28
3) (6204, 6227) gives 0.37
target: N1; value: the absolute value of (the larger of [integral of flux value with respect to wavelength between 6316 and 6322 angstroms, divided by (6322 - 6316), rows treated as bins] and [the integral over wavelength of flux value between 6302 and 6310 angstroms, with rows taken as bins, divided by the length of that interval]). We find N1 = 7.56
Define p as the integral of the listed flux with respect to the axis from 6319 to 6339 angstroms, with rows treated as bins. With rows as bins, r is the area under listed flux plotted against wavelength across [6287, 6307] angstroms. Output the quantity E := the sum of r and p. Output 305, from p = 155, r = 150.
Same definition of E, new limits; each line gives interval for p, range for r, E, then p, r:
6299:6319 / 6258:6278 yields 297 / 149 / 147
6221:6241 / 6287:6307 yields 293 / 143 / 150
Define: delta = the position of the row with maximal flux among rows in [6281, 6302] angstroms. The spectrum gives 6282.73 angstroms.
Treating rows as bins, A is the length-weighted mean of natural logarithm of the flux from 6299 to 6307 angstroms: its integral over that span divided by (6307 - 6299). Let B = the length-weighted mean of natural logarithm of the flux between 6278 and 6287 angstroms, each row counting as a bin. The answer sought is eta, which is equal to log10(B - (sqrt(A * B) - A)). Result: 0.305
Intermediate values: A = 2.01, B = 2.022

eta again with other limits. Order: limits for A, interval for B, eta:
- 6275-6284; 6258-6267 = 0.300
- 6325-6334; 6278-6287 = 0.309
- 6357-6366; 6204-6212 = 0.307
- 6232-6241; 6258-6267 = 0.297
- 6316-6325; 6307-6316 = 0.306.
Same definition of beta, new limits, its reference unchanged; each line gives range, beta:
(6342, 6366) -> -0.006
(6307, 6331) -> -0.002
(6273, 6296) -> 0.004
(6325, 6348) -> -0.003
